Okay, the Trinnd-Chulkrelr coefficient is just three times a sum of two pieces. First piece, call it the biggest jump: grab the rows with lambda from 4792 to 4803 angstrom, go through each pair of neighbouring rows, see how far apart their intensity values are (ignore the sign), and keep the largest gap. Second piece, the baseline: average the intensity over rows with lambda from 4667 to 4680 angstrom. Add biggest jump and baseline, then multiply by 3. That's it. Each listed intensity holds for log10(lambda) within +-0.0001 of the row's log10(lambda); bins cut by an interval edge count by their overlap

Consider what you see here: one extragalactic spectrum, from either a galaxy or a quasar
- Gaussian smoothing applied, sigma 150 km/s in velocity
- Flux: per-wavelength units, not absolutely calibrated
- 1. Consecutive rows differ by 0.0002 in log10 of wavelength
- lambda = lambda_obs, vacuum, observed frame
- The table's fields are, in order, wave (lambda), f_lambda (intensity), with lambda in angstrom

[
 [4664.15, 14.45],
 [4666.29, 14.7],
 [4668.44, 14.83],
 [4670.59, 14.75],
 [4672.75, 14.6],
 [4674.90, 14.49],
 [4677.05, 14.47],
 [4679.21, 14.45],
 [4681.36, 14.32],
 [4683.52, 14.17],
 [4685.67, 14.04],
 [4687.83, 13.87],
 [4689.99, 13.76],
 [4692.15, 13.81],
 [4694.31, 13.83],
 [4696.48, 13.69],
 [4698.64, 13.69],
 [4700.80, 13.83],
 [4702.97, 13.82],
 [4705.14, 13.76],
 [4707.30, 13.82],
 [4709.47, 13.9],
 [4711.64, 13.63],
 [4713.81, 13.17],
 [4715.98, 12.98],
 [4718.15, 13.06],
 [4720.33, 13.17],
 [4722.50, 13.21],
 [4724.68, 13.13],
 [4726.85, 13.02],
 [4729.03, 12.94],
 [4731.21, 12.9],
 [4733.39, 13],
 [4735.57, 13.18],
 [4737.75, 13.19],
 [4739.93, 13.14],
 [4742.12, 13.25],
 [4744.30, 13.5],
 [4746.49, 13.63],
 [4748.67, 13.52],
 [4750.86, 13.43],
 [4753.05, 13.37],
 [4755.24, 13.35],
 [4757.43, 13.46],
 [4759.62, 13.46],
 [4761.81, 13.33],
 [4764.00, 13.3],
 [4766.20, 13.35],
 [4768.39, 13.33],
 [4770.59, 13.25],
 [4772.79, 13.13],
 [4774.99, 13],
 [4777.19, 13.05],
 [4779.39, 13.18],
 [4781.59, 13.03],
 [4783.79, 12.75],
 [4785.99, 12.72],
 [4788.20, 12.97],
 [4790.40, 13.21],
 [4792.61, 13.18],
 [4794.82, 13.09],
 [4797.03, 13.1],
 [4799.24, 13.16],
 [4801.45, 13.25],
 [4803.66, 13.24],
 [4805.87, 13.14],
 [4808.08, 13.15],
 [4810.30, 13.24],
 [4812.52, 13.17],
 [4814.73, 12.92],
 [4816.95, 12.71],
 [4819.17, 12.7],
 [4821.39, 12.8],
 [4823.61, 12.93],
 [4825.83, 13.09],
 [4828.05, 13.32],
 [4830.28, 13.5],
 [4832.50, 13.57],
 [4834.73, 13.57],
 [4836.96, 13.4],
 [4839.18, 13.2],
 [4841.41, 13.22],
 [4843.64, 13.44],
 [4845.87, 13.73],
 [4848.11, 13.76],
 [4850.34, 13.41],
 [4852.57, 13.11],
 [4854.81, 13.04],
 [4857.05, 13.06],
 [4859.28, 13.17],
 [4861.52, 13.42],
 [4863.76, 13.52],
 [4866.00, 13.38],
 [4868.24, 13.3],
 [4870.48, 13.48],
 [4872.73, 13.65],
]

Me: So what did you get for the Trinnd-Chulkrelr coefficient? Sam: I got 44.1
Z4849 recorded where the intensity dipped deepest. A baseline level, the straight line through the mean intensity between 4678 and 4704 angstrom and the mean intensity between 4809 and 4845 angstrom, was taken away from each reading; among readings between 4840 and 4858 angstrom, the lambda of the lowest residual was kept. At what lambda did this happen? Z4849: 4854.81 angstrom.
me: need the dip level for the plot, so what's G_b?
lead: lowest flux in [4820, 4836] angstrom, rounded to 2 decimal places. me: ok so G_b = 12.80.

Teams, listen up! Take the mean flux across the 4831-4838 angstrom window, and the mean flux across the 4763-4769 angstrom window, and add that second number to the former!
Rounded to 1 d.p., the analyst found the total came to 26.8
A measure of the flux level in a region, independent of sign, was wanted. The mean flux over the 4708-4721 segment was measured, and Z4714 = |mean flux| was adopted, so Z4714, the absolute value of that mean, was 13.3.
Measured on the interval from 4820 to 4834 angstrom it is 13.2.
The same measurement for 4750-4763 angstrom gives 13.4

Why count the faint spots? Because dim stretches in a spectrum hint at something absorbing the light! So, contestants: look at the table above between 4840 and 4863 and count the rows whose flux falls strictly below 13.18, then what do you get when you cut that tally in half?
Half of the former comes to 2.0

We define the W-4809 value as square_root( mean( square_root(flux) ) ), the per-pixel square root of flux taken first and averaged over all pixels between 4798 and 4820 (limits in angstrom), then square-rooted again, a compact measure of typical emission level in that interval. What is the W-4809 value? 1.90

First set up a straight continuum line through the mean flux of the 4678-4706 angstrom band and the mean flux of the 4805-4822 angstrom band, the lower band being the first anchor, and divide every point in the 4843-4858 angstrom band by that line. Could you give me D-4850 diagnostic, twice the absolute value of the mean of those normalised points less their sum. 12.6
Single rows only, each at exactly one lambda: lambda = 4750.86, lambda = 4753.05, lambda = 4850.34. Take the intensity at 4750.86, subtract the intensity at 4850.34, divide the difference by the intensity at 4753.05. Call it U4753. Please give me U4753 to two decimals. 0.00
